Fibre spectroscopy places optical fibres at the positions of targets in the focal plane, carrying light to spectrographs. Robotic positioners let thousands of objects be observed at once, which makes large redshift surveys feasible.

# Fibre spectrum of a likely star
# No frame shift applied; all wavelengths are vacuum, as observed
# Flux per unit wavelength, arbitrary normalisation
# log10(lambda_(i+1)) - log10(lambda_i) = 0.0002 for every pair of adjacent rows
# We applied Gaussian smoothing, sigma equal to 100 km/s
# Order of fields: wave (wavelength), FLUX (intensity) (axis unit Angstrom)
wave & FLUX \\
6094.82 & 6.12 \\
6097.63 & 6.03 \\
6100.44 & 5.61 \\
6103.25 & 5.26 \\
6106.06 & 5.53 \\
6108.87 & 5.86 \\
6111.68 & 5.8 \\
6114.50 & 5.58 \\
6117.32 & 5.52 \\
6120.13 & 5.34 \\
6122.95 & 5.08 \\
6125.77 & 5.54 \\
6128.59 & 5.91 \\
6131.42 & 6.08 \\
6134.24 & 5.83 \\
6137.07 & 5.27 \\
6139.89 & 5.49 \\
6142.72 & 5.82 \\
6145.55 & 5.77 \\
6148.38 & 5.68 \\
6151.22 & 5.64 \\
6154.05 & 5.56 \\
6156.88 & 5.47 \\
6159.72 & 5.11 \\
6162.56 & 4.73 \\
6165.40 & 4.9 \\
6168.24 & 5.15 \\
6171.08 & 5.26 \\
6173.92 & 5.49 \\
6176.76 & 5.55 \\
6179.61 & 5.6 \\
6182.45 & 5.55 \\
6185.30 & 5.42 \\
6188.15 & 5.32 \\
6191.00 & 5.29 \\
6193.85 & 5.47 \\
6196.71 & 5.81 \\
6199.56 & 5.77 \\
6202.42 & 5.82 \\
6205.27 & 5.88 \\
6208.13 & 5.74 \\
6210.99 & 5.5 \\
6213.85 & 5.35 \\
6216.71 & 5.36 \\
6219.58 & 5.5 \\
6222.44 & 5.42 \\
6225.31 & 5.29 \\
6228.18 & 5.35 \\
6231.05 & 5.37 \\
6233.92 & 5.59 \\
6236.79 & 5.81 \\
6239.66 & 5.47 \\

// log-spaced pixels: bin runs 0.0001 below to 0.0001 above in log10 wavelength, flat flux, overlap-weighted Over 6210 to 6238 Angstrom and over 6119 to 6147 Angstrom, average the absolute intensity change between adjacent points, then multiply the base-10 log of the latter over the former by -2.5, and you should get -1.0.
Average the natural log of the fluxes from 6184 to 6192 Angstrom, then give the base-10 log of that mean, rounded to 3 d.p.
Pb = 0.224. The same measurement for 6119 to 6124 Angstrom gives 0.218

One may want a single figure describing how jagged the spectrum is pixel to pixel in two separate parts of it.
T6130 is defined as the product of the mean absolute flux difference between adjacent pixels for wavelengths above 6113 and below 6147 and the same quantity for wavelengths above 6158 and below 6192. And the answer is 0.038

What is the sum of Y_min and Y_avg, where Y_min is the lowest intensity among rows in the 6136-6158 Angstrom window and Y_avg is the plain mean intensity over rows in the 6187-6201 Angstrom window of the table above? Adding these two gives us 10.80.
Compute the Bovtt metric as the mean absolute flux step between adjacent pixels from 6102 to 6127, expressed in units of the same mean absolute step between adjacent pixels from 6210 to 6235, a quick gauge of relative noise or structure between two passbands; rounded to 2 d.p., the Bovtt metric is 2.27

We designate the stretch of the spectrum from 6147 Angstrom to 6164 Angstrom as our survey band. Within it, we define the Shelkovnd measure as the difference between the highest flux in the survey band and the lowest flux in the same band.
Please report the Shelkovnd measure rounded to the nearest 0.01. 0.95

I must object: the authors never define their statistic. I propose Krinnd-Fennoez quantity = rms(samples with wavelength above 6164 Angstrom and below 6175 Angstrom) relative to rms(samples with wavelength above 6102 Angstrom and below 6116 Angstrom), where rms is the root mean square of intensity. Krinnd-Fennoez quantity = 0.93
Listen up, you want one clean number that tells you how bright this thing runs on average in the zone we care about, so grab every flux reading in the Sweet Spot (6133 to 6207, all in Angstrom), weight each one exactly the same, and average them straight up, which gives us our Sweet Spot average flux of 5.49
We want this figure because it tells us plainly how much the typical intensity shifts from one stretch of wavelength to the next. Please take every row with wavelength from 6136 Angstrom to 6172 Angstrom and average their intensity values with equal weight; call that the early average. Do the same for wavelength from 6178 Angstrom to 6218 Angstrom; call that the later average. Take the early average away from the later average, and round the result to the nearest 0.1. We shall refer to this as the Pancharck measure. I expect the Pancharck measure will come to 0.2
